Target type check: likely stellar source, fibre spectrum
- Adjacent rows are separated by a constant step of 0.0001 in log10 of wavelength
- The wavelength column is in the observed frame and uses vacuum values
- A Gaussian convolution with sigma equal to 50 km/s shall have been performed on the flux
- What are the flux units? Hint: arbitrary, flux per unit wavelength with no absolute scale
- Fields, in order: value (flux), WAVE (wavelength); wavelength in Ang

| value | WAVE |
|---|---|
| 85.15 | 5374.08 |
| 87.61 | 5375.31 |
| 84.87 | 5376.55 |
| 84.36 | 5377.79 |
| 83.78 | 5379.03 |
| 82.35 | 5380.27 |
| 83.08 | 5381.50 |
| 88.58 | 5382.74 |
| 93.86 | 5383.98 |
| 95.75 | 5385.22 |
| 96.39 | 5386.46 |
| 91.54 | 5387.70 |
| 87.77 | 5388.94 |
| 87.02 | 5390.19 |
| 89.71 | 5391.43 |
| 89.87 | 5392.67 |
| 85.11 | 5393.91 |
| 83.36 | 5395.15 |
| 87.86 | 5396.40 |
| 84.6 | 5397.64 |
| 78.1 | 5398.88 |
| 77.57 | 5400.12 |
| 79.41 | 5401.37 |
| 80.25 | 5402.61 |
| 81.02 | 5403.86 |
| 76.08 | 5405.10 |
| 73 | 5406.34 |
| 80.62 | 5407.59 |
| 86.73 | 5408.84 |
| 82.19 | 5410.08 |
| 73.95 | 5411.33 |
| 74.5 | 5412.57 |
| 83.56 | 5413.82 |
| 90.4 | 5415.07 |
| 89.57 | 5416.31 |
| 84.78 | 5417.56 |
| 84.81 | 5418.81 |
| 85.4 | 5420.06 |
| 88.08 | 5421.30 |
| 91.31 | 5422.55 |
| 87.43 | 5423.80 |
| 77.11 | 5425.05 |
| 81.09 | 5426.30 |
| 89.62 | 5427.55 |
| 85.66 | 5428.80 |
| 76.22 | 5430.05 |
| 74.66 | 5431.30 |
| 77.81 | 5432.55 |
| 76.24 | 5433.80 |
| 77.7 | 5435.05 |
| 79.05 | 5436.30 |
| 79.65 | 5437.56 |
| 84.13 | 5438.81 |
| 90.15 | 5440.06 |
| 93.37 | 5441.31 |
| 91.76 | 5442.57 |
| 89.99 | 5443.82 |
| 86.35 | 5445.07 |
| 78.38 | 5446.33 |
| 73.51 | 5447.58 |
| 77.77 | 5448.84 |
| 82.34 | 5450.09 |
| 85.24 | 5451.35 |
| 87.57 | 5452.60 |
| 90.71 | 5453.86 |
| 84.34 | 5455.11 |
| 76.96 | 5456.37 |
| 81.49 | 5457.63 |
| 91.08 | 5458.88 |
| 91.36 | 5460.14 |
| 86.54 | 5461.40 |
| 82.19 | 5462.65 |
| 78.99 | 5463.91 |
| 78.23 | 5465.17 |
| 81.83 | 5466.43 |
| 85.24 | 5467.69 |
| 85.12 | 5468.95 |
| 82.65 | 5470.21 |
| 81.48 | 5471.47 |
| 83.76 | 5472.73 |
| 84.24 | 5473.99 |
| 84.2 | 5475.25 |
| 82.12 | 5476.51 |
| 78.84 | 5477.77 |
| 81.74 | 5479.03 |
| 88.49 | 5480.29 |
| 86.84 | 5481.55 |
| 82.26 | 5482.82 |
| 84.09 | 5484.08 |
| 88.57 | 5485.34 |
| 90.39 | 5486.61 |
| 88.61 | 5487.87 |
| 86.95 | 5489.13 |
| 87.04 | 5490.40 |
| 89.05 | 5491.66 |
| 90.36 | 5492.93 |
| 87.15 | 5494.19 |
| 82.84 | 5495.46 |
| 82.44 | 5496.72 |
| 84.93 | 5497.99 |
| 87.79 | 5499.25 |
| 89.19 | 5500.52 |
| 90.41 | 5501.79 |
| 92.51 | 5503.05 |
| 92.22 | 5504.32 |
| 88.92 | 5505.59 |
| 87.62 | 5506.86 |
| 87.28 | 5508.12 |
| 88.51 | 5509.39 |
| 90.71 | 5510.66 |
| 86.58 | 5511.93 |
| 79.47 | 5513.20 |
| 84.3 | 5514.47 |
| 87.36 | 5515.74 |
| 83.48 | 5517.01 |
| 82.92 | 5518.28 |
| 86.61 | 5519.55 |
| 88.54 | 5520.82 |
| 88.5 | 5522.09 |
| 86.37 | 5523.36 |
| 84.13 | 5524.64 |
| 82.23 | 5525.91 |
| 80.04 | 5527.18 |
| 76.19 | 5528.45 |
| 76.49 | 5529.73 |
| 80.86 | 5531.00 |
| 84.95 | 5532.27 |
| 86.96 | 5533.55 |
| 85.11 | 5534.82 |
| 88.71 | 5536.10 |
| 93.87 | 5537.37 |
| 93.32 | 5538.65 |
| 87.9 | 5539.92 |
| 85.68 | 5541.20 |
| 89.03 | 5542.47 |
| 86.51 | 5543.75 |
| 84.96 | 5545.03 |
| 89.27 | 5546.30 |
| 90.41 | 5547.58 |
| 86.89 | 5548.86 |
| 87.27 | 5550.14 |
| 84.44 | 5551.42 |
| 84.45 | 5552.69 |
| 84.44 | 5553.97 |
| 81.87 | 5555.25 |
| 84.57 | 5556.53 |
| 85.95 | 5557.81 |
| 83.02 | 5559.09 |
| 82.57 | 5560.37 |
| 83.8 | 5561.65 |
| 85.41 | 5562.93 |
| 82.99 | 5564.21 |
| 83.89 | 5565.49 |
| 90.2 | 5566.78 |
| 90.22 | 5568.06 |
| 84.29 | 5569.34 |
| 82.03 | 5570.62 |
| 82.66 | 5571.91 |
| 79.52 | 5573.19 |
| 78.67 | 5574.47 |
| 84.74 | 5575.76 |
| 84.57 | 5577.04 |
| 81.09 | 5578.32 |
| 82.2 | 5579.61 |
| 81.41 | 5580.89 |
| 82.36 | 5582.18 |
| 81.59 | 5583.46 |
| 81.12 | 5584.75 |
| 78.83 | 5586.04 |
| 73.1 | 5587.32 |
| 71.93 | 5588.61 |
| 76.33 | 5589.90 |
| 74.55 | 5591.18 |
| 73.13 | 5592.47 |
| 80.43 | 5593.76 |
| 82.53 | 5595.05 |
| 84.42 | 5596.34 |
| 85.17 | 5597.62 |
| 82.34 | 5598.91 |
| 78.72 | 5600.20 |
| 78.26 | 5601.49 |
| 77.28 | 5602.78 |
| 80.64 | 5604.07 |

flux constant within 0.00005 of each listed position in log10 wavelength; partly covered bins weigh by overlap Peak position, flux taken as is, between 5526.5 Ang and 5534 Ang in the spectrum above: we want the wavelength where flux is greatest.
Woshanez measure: 5533.55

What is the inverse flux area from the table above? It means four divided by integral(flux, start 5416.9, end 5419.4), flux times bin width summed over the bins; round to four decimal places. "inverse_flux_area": 0.0189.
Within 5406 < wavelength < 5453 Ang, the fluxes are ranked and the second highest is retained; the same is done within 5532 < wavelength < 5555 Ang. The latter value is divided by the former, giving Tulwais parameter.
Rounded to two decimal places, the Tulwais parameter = 1.02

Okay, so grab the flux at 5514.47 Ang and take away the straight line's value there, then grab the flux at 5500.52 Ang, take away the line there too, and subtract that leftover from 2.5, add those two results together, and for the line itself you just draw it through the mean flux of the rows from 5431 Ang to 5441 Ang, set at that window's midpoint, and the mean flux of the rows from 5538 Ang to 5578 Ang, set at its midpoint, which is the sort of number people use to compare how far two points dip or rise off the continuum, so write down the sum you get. -3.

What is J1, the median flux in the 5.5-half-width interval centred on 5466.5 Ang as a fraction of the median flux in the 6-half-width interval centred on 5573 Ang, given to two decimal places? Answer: 0.99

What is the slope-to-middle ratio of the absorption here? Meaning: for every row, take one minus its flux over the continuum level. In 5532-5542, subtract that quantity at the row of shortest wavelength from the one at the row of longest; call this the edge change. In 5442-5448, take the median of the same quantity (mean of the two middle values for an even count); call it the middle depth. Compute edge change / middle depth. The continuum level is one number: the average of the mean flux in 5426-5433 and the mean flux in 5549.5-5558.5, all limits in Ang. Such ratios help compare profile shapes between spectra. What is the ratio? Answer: 0.2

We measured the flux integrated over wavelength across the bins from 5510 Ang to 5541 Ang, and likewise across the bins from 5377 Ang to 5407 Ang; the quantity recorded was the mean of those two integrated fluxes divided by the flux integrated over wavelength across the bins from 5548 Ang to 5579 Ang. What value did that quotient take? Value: 0.99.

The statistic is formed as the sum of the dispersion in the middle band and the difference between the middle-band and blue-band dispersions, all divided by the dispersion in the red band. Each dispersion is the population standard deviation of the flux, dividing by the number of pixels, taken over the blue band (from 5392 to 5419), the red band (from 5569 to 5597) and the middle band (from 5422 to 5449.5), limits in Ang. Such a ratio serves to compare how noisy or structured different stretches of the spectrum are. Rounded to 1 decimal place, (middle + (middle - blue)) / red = 1.9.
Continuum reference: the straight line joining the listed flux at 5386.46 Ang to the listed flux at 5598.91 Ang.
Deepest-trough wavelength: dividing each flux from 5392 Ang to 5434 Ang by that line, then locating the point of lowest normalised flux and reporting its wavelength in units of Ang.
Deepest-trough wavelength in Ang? 5406.34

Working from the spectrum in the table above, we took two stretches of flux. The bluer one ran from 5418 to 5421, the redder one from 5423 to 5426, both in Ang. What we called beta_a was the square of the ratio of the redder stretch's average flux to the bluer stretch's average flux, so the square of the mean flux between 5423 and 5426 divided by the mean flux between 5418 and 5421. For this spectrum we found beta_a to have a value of 0.93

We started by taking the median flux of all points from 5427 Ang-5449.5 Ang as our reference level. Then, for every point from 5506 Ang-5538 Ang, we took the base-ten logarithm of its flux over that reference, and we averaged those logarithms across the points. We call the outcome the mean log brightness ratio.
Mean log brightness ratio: 0.030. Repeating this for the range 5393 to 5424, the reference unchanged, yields 0.018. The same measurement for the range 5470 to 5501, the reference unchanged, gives 0.032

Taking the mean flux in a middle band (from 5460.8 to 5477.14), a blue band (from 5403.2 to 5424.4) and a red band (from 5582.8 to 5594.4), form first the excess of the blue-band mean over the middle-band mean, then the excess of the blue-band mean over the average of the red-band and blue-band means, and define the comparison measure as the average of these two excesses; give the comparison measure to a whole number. 2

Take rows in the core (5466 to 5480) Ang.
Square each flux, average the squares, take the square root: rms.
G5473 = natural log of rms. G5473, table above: 4.42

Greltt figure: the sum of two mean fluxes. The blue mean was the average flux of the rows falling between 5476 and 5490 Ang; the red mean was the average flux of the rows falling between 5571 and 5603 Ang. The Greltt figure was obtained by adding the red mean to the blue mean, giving 165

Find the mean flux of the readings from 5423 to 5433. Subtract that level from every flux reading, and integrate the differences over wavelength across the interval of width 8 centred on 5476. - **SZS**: 10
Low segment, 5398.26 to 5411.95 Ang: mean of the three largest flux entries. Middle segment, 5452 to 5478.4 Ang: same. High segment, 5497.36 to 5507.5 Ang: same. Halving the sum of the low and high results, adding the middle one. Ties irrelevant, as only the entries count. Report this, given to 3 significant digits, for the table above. 179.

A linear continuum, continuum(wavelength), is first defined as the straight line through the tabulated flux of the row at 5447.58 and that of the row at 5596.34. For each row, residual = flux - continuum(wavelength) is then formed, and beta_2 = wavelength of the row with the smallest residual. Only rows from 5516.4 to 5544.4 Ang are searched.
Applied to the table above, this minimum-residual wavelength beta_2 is 5528.45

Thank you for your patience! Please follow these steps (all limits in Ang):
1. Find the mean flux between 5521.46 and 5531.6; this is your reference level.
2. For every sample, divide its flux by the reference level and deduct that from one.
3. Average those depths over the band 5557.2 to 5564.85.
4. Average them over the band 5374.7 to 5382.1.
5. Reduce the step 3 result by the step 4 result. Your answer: 0.00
